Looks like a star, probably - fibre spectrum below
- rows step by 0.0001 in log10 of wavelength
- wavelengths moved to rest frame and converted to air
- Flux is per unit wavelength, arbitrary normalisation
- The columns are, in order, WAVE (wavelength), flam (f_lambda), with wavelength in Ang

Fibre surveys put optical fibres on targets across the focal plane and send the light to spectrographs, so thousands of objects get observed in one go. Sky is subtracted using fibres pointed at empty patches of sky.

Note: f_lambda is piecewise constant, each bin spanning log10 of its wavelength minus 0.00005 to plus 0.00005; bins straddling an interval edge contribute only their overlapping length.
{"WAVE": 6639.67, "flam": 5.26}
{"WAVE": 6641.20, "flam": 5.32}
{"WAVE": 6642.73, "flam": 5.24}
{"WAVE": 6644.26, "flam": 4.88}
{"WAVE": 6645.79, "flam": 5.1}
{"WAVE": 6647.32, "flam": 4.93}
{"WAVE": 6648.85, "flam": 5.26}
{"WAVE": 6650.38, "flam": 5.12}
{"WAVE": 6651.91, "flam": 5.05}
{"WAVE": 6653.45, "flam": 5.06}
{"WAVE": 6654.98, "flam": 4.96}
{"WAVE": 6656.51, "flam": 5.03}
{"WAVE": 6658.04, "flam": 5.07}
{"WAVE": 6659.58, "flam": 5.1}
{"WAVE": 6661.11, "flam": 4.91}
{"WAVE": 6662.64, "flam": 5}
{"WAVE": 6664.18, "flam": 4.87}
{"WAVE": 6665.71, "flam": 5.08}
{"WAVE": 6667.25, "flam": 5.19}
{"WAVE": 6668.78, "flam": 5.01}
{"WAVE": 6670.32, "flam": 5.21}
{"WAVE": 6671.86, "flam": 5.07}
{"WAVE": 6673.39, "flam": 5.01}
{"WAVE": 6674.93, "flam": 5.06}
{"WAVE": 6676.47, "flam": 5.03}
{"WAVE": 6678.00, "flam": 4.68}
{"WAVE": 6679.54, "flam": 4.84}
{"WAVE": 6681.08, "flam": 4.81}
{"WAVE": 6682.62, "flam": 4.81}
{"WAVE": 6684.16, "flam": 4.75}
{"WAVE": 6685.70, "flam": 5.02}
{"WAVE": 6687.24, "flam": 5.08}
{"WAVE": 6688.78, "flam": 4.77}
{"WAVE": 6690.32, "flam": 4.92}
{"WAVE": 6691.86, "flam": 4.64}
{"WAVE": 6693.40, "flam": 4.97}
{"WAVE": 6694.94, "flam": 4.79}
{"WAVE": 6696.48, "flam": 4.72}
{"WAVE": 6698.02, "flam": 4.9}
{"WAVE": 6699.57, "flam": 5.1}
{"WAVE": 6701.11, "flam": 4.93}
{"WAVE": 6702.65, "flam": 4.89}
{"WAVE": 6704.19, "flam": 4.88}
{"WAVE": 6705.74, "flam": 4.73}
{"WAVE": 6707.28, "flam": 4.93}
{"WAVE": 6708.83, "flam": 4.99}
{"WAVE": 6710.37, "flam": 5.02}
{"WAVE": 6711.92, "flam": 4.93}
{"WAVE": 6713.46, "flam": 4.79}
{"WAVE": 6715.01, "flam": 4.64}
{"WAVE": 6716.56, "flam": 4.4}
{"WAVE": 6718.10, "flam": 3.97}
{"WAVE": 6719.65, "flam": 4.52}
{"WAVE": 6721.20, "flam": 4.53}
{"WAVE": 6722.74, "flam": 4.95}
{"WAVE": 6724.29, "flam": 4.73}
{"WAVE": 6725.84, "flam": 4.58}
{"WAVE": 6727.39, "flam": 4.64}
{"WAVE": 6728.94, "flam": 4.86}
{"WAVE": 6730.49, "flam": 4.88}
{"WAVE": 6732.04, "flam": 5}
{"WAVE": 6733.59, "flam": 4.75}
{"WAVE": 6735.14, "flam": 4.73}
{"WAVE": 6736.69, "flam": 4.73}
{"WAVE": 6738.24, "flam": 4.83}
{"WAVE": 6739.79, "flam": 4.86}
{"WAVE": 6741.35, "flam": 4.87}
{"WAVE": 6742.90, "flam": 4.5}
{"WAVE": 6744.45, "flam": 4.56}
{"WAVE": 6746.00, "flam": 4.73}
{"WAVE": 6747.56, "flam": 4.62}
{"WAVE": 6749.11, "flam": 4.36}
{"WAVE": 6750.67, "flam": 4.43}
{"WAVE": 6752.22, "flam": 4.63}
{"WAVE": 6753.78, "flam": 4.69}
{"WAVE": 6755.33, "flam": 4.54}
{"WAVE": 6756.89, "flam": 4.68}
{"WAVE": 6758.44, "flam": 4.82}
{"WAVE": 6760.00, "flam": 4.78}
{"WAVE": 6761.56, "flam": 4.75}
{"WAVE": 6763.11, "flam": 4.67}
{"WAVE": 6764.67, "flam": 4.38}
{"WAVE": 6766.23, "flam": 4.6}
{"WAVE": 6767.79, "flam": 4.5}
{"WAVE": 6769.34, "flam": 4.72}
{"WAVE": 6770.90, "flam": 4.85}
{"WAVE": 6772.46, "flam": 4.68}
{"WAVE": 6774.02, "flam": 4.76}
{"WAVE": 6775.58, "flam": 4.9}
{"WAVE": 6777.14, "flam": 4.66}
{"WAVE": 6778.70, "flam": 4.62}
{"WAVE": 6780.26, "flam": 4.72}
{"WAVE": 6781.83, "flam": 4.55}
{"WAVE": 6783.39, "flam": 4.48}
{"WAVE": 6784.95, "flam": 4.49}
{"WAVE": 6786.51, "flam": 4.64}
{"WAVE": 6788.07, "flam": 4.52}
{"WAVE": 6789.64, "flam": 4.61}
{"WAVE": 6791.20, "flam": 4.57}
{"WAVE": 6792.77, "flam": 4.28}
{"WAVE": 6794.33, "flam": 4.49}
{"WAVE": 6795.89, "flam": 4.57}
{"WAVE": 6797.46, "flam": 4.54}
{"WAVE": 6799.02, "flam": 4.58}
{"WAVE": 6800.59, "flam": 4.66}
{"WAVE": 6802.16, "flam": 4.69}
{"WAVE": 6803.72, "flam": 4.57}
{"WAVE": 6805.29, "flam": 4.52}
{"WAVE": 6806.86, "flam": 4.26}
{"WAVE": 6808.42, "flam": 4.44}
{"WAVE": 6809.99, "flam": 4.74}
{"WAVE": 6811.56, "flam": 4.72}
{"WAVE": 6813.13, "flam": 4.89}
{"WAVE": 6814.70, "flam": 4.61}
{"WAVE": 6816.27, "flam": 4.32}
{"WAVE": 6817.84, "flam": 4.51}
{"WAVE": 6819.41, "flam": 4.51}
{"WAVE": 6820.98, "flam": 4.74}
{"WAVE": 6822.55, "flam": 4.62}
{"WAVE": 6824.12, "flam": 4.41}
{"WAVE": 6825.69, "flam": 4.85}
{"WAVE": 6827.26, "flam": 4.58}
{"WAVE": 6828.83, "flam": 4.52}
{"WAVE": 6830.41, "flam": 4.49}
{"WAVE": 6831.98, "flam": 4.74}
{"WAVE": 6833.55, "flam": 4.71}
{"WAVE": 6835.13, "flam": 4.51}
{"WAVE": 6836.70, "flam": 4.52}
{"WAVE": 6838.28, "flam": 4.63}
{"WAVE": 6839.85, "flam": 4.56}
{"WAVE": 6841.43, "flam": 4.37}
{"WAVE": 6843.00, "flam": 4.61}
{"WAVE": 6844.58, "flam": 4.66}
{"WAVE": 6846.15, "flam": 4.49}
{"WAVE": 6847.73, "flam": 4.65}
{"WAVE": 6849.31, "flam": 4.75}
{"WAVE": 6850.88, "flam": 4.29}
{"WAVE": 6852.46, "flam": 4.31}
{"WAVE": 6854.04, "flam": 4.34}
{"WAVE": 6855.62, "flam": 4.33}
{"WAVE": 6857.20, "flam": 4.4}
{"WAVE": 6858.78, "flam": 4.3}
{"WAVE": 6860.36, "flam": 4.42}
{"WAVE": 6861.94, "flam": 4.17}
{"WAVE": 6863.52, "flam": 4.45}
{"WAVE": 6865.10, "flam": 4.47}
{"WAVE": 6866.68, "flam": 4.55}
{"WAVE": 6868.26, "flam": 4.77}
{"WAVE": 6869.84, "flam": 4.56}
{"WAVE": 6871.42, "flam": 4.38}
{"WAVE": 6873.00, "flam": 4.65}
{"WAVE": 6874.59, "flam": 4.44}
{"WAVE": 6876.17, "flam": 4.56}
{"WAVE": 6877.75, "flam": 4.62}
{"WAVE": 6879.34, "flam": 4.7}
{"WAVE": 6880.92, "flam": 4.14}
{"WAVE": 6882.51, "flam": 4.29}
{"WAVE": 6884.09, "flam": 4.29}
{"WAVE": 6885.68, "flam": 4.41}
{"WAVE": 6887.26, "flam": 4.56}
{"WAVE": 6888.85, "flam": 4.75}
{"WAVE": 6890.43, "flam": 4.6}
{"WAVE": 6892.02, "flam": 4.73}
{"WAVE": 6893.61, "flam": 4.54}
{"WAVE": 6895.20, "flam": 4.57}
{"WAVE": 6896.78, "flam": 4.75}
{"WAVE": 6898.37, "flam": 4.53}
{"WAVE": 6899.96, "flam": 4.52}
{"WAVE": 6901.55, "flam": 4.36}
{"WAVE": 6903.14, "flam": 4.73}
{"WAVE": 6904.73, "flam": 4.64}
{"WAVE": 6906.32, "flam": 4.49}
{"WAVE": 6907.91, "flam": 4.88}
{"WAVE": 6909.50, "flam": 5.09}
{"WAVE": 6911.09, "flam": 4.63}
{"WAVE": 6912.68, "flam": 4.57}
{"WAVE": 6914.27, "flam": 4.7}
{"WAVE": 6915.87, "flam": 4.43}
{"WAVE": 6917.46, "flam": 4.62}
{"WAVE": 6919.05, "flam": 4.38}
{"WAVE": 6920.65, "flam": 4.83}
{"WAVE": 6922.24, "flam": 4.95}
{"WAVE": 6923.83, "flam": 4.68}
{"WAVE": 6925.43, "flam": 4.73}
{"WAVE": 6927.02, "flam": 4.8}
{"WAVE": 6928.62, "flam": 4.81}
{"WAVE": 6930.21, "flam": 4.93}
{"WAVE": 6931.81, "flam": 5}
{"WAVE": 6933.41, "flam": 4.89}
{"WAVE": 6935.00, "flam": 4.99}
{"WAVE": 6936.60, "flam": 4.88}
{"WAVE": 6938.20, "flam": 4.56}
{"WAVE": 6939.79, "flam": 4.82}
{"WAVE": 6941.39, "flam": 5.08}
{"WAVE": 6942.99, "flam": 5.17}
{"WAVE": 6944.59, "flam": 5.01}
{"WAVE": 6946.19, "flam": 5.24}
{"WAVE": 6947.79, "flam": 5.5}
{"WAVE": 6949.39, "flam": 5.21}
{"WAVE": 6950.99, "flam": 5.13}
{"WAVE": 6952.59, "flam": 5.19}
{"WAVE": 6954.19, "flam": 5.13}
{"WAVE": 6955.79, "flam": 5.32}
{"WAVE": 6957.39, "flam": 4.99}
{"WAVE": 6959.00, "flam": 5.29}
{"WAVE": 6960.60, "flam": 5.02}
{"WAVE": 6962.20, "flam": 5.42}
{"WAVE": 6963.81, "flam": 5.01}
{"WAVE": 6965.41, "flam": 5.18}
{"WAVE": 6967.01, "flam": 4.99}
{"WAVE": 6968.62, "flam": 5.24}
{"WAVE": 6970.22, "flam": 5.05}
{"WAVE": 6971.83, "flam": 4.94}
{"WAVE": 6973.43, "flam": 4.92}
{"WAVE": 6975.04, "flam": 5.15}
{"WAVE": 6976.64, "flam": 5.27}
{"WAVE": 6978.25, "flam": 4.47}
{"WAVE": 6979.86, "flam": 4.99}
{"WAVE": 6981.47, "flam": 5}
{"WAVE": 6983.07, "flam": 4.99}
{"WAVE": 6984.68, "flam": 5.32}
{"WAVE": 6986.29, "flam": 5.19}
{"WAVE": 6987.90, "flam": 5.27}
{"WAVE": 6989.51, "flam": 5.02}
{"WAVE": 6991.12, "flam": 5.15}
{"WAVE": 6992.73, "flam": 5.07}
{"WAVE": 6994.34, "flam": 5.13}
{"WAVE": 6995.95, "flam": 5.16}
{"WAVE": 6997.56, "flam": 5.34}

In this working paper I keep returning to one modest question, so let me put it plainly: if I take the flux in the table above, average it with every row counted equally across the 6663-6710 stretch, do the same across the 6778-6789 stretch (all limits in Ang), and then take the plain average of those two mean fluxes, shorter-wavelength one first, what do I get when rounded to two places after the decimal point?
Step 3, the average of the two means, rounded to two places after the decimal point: 4.75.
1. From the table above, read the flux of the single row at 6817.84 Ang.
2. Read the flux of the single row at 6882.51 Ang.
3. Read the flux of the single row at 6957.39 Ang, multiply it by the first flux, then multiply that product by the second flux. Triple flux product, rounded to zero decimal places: 97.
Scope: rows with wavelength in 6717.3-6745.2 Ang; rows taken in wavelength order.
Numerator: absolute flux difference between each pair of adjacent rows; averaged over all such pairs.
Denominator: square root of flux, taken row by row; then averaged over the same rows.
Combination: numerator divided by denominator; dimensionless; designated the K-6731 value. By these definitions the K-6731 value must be 0.071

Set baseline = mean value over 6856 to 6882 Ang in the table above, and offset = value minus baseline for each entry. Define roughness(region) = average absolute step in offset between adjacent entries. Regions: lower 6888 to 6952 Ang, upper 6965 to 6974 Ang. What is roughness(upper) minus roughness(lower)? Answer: -0.03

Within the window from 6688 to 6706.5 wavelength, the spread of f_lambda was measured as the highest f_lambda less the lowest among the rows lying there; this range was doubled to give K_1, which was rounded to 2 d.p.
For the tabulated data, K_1 0.92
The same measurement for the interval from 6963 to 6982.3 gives 1.60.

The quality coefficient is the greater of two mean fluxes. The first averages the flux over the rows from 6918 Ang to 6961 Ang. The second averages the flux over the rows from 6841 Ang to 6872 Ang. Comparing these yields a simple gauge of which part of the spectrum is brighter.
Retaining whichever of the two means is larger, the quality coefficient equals 4.98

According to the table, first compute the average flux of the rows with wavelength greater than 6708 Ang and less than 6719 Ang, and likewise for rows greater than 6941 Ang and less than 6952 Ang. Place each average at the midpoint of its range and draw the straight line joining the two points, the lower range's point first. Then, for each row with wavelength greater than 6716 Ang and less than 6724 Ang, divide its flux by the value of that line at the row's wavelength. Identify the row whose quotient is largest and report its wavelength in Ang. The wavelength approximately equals 6722.74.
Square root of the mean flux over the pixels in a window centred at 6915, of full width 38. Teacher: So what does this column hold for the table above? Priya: 2.17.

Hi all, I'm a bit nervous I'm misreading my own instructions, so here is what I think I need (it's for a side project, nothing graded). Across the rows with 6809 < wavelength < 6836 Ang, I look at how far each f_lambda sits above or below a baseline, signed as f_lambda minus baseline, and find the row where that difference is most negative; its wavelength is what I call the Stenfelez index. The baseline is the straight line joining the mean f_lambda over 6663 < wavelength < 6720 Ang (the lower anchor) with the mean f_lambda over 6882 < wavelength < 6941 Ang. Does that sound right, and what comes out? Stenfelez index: 6816.27 Ang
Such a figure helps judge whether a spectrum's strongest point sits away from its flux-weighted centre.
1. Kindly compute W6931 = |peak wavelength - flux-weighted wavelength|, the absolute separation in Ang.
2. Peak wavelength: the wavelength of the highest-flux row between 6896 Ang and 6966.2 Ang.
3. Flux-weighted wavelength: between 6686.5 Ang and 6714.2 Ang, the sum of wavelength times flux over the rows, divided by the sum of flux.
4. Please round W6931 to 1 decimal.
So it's 247.4 Ang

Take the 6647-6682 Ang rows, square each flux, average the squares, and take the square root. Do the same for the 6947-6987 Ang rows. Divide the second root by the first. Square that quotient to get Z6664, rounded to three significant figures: 1.04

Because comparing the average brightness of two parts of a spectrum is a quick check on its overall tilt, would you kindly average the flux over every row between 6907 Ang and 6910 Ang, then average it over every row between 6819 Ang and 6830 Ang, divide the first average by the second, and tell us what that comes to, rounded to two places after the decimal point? 1.08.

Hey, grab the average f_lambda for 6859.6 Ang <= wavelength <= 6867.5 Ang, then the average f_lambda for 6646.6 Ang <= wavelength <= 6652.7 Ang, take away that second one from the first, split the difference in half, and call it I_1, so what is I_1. -0.34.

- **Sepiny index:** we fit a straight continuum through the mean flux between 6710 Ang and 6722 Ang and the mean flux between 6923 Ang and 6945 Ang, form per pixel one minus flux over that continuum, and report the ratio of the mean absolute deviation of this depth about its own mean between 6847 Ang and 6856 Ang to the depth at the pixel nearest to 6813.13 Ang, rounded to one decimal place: -1.0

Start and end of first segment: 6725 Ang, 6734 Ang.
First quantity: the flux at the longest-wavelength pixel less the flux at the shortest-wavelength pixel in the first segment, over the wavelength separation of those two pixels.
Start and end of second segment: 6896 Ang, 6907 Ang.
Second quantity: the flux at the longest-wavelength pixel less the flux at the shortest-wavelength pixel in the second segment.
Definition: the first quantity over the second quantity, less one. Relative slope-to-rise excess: -1.08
